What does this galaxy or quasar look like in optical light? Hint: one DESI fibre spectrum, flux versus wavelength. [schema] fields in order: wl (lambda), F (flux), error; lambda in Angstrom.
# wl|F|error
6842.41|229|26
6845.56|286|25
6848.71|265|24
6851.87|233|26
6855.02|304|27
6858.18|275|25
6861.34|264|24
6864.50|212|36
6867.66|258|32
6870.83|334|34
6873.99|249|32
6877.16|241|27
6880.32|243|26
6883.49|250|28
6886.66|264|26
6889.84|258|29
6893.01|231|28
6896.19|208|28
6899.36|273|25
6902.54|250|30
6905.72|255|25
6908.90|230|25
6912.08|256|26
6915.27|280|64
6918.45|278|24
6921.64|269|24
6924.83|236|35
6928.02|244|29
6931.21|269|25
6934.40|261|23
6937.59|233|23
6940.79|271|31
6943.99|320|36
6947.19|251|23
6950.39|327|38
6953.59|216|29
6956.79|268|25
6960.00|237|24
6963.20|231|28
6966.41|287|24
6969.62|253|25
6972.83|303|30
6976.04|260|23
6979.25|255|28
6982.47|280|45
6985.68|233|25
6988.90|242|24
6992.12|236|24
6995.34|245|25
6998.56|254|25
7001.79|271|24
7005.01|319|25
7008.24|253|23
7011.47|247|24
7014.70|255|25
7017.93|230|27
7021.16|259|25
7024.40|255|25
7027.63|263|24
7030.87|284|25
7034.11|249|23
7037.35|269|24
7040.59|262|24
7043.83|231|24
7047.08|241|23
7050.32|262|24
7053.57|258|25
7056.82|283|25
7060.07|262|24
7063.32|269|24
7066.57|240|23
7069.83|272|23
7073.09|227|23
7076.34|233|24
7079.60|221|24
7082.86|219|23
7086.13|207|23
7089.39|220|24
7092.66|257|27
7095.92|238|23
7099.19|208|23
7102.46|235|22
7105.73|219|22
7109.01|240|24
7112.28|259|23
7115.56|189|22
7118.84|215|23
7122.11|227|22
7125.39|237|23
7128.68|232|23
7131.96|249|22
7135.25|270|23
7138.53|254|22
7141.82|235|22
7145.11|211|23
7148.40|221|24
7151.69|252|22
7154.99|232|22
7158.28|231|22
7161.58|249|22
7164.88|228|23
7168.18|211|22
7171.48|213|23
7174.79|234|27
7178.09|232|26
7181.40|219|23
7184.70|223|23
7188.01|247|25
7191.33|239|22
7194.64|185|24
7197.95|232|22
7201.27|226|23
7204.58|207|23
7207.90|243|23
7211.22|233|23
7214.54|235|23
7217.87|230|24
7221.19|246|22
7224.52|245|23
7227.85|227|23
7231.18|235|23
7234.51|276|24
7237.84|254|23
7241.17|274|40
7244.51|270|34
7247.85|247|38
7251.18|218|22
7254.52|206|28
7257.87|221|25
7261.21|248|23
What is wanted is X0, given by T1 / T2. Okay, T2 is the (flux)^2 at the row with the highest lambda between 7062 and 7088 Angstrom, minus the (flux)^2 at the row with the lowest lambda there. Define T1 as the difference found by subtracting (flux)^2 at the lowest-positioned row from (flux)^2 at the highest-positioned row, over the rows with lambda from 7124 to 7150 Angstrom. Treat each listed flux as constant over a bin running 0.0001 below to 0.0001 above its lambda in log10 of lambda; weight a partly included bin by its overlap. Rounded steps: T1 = -7328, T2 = -29512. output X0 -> 0.25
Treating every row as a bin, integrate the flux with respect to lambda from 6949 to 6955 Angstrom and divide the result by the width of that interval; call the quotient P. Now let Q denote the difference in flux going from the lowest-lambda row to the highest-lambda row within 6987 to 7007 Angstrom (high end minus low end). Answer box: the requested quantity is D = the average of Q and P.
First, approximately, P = 271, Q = 77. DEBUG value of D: 174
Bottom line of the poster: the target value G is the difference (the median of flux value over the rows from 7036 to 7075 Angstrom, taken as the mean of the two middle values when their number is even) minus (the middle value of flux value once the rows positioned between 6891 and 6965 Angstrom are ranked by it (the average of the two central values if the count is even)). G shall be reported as 7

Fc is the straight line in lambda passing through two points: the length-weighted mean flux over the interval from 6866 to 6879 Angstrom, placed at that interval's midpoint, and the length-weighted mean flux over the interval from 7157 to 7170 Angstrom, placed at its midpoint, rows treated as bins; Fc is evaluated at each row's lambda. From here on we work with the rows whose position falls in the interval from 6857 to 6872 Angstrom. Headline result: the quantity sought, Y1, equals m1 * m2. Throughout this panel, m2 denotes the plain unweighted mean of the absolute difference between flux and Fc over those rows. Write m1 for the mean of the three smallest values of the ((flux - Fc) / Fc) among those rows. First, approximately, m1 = -0.096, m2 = 29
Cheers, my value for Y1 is -2.8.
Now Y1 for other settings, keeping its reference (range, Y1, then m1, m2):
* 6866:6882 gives -2.8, -0.092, 30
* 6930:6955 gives -2.8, -0.101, 28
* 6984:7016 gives -1.0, -0.065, 16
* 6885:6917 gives -3.2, -0.161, 20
